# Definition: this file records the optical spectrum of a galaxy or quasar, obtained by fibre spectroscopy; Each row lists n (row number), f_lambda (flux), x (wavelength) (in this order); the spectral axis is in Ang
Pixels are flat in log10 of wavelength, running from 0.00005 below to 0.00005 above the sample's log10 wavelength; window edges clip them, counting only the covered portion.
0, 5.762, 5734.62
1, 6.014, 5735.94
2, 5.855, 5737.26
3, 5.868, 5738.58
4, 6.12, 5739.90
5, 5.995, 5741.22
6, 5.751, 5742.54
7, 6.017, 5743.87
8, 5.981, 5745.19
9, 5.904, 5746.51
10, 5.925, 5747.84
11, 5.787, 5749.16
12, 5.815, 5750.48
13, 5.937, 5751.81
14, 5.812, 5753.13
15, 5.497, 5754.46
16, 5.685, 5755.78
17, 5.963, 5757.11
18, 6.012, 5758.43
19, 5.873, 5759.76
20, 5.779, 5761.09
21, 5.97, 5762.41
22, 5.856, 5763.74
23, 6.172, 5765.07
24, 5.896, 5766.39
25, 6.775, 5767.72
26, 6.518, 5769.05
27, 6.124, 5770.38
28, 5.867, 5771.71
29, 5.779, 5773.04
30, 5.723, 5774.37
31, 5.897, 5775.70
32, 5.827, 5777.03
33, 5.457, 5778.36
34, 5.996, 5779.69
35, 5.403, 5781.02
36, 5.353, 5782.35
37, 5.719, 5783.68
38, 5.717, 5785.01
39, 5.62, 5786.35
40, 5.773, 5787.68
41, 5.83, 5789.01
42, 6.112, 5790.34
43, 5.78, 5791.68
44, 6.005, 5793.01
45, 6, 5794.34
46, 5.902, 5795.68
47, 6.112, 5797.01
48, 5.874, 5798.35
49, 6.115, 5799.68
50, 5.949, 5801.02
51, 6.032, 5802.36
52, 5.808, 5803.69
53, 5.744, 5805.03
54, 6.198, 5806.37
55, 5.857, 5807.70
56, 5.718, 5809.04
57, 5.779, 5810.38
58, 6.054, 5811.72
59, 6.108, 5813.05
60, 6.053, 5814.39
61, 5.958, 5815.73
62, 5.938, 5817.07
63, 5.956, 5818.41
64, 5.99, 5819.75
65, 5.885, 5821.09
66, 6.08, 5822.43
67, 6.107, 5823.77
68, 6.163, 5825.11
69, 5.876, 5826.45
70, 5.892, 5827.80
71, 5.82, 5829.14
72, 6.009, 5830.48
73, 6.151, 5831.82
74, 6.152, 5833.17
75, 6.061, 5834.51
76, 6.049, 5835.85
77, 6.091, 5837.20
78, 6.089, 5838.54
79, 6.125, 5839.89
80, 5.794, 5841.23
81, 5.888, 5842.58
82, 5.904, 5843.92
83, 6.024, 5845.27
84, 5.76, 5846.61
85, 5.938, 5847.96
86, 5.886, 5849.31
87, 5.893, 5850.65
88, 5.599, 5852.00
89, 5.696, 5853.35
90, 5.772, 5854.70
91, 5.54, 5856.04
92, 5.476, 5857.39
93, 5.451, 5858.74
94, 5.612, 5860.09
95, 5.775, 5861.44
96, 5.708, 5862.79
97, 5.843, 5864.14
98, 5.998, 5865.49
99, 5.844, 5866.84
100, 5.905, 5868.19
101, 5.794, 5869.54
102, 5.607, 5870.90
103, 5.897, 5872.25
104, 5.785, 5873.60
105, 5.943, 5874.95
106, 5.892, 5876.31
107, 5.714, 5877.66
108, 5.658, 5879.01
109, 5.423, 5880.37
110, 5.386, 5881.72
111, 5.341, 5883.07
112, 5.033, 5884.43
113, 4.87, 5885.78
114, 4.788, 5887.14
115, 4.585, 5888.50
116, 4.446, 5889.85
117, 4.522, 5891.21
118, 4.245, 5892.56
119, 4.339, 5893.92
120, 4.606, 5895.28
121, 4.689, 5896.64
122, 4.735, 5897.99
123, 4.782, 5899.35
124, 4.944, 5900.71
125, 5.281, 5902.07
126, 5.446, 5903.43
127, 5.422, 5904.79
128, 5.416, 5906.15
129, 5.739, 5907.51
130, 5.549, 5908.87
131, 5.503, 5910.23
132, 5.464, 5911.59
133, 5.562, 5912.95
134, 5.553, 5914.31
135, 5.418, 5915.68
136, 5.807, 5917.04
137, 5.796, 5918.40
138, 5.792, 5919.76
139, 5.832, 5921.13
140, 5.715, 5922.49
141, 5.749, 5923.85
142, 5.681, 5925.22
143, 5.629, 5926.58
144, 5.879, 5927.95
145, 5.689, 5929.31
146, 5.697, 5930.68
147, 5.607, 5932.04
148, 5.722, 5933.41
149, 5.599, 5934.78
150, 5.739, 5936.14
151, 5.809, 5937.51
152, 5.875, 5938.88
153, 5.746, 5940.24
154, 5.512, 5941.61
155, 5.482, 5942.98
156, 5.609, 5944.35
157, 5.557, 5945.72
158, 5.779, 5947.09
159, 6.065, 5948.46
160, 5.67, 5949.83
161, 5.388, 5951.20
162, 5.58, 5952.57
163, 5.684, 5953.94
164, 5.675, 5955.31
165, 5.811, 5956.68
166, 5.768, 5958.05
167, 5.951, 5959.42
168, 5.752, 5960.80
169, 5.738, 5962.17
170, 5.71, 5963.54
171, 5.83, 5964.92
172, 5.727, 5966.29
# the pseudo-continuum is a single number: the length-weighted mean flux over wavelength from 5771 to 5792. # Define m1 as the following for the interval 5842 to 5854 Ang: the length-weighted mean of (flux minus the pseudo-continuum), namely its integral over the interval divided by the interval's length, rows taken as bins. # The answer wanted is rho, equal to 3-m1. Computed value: 2.90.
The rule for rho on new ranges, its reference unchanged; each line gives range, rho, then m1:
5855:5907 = 3.43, -0.43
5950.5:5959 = 3.08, -0.08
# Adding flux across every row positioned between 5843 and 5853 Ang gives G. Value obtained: 41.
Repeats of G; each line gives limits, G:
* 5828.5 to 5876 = 205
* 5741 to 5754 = 59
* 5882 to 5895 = 42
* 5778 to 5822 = 194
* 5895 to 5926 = 124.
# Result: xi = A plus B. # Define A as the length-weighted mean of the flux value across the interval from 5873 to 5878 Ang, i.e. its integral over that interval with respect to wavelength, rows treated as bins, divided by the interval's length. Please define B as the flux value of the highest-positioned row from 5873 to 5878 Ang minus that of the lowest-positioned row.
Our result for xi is 5.8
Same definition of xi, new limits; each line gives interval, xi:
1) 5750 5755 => 5.4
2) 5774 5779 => 5.5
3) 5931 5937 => 5.8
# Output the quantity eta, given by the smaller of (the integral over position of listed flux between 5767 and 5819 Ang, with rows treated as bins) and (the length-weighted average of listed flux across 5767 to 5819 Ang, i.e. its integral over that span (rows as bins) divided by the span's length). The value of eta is 5.91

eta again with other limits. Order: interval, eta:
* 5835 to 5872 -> 5.82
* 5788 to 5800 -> 5.96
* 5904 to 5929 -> 5.64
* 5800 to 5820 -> 5.94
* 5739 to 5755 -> 5.88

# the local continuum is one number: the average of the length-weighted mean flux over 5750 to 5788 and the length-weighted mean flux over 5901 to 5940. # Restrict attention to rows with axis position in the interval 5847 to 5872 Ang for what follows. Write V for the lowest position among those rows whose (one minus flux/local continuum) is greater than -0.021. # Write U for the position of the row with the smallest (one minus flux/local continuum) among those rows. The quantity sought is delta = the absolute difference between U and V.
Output 13.5 Ang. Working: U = 5865.49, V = 5852.00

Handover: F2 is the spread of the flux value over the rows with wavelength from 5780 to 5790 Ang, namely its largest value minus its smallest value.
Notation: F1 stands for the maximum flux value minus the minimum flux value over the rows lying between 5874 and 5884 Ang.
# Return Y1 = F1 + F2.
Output 1.08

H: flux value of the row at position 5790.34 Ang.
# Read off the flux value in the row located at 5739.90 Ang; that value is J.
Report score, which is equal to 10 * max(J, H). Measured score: 61.2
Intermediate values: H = 6.112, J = 6.12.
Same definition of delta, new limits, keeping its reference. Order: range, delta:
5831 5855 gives 8.1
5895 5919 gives 21.8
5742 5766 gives 22.5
